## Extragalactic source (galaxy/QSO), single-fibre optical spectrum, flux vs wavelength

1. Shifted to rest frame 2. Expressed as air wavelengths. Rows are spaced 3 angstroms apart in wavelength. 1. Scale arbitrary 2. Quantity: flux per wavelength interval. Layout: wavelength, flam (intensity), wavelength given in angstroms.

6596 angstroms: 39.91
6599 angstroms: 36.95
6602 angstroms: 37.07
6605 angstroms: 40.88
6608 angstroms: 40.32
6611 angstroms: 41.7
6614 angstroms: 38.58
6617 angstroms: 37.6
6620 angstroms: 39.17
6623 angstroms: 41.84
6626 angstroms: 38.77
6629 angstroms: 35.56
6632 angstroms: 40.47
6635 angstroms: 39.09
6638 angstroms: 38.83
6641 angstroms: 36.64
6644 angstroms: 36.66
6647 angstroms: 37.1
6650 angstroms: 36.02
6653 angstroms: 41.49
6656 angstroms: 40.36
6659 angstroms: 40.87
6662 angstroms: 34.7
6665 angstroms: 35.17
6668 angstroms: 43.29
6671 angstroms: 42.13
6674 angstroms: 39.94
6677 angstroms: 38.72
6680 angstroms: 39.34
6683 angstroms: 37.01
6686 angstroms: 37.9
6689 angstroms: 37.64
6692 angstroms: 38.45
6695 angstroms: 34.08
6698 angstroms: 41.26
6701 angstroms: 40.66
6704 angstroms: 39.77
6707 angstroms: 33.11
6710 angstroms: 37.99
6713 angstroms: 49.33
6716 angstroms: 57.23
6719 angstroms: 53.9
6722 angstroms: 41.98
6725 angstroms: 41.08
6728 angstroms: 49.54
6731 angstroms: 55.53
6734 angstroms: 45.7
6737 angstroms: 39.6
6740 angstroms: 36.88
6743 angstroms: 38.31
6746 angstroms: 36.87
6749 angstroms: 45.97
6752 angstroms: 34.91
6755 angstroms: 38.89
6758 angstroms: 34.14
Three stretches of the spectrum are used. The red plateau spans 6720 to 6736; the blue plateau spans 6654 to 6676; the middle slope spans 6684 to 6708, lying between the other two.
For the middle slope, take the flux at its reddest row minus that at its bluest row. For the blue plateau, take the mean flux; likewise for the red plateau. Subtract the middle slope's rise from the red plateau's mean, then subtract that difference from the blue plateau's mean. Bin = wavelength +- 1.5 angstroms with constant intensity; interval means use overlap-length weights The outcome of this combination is -12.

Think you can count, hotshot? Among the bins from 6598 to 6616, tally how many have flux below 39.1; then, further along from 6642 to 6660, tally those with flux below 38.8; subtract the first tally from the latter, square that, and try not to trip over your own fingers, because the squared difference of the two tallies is 0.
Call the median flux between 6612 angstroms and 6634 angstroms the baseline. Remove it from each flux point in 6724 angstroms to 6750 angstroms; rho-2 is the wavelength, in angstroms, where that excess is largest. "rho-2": 6731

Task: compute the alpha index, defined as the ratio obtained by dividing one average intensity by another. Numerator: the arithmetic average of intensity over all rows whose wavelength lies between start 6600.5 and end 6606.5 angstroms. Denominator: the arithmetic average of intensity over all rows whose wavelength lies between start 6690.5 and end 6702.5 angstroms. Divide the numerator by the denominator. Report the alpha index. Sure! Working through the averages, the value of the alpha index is 1.01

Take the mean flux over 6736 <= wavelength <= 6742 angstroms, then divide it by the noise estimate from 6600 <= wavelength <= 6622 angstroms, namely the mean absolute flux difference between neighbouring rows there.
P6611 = 20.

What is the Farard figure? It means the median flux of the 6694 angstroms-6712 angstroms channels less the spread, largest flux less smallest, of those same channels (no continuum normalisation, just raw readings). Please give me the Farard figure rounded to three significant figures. 30.7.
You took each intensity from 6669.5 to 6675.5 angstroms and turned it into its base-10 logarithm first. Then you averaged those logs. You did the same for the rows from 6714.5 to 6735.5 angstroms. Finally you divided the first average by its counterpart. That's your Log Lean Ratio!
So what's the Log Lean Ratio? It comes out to 0.95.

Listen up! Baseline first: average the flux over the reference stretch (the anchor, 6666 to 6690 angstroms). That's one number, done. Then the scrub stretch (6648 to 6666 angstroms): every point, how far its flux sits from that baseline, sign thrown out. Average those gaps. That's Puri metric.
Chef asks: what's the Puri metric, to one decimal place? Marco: 2.8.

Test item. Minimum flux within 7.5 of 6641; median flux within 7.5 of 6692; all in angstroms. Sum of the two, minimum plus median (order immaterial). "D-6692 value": 74.5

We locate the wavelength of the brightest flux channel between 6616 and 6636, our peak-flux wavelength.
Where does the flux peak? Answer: 6623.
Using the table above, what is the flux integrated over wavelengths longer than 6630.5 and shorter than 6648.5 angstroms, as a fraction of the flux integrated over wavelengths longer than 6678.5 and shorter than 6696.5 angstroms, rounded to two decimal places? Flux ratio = 1.02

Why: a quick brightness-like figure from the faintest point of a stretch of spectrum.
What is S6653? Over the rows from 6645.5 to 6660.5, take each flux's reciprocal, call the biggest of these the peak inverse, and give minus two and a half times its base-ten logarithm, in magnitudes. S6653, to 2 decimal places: 3.89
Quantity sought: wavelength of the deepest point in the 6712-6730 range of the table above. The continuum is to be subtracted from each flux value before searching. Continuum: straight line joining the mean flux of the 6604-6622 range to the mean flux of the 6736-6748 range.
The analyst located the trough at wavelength 6725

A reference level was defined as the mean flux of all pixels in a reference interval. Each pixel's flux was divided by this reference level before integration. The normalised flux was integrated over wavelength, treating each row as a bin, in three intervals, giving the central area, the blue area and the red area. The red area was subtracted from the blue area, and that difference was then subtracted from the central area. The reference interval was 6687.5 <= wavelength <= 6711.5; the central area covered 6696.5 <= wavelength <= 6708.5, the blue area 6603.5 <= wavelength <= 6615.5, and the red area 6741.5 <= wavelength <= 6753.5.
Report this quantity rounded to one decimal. 11.8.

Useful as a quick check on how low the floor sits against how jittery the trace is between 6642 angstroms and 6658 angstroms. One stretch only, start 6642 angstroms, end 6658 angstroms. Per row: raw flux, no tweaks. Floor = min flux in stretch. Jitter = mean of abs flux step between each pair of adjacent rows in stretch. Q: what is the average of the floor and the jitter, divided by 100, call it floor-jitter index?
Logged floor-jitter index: 0.190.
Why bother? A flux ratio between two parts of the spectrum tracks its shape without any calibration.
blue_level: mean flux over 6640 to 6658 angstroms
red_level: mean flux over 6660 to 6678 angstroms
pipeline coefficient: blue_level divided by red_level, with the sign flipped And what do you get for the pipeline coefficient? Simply -0.98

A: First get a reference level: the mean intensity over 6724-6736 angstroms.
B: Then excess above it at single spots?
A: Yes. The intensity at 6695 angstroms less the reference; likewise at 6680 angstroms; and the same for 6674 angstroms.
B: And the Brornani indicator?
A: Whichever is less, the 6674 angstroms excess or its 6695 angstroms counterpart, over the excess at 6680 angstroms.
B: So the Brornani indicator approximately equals 1.6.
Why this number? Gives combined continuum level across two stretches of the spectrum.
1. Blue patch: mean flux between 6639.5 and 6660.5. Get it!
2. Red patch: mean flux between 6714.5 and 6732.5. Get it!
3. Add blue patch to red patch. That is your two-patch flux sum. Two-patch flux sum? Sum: 88.3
